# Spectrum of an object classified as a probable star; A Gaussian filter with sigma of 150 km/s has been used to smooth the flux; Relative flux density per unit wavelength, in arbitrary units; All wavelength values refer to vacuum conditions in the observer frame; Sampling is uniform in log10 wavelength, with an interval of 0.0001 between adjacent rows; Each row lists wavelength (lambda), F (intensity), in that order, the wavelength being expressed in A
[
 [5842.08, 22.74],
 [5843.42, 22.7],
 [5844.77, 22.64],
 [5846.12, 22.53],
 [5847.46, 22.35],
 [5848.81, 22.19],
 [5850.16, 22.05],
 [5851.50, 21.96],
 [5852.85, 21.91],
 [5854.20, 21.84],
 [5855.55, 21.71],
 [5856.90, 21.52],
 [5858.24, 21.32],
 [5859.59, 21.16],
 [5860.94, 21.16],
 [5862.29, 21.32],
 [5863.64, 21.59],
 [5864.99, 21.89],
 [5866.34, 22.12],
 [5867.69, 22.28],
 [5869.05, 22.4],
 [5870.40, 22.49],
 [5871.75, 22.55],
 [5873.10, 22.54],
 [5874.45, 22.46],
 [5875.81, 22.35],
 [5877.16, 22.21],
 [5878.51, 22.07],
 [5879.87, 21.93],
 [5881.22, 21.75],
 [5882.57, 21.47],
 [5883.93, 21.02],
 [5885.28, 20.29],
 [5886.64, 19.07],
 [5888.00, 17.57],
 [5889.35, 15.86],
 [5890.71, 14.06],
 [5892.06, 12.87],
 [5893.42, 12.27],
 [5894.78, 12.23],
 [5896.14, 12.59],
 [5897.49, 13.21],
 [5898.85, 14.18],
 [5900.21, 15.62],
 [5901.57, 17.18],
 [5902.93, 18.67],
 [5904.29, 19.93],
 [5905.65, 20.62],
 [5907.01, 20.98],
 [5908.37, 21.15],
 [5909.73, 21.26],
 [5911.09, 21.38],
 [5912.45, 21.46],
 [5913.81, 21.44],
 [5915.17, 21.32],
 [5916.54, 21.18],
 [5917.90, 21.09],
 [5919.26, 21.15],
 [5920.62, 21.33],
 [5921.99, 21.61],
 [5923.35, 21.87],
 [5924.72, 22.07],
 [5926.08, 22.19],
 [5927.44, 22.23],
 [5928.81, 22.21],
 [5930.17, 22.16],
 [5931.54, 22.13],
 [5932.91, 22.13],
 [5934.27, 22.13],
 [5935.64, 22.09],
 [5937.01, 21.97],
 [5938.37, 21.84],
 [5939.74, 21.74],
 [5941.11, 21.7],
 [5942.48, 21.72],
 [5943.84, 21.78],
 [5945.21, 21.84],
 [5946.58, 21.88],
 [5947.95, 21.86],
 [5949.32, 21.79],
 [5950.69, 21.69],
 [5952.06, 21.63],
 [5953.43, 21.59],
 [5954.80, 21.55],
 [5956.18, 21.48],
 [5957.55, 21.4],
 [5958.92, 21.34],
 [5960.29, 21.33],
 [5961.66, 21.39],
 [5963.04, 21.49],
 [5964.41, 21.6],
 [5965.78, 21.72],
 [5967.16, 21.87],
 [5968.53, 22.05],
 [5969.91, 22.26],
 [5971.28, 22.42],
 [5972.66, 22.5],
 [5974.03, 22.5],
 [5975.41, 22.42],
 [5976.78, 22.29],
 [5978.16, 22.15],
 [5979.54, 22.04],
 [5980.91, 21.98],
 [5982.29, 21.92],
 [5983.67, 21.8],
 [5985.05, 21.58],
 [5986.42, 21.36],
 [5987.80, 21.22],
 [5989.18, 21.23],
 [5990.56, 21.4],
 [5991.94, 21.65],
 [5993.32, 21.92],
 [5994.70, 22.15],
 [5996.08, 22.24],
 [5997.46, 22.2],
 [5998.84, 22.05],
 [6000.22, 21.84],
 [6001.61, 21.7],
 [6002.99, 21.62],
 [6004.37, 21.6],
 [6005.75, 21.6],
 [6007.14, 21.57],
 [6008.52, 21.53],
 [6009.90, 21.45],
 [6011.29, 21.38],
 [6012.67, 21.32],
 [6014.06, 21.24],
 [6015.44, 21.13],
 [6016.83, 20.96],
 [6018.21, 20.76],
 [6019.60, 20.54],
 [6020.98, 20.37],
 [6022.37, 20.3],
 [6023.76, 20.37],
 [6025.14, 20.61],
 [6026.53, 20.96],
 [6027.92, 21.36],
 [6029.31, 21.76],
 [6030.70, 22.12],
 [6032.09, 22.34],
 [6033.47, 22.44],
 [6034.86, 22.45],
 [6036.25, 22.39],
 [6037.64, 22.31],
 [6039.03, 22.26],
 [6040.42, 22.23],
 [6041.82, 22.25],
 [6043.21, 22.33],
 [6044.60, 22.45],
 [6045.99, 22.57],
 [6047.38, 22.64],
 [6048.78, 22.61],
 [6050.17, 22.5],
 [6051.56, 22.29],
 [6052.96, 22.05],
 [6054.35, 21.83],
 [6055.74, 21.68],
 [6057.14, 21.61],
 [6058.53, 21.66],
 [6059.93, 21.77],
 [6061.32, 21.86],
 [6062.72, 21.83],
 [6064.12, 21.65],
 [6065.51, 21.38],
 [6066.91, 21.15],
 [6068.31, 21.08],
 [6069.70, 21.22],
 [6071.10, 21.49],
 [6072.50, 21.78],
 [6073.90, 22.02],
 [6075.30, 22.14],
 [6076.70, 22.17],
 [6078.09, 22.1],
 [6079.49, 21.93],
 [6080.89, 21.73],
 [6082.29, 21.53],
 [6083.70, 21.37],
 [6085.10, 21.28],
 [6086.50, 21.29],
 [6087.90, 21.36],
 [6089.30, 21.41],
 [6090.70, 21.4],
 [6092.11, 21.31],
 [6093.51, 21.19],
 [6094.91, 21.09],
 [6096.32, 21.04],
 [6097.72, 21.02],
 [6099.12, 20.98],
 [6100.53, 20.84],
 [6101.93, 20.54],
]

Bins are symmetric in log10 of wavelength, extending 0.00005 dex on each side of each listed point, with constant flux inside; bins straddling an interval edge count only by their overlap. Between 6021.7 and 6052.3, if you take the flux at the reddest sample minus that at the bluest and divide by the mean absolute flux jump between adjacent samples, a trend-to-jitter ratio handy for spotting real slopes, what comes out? 13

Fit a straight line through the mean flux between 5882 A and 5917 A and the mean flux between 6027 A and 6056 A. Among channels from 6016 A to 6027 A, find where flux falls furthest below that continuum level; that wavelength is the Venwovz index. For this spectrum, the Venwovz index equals 6022.37 A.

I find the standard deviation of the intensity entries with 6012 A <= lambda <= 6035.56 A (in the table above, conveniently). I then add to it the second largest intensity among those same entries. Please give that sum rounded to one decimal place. 23.2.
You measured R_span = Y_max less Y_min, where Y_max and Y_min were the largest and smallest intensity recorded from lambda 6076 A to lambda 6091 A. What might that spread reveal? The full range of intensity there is 0.89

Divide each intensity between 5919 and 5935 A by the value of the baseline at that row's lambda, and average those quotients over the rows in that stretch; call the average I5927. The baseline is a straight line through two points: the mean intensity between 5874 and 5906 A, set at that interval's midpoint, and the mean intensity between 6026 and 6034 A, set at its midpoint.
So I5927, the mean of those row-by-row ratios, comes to 1.16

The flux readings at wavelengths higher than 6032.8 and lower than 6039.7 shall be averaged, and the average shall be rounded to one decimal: 22.4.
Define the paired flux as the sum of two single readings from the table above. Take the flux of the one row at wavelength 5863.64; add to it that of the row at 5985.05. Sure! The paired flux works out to 43.2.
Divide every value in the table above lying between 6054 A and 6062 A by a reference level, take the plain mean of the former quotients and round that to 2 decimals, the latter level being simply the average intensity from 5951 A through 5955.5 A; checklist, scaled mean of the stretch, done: 1.01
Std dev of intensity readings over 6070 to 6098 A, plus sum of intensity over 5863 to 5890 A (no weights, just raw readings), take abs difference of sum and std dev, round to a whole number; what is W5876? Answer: 426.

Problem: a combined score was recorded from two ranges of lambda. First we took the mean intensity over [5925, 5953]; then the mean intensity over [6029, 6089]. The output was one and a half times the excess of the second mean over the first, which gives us 0.0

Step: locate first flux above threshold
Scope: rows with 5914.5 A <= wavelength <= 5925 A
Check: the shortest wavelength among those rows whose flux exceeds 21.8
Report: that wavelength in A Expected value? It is 5923.35 A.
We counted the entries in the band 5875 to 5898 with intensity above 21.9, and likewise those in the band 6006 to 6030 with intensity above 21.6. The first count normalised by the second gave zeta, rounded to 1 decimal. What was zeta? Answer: 4.0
